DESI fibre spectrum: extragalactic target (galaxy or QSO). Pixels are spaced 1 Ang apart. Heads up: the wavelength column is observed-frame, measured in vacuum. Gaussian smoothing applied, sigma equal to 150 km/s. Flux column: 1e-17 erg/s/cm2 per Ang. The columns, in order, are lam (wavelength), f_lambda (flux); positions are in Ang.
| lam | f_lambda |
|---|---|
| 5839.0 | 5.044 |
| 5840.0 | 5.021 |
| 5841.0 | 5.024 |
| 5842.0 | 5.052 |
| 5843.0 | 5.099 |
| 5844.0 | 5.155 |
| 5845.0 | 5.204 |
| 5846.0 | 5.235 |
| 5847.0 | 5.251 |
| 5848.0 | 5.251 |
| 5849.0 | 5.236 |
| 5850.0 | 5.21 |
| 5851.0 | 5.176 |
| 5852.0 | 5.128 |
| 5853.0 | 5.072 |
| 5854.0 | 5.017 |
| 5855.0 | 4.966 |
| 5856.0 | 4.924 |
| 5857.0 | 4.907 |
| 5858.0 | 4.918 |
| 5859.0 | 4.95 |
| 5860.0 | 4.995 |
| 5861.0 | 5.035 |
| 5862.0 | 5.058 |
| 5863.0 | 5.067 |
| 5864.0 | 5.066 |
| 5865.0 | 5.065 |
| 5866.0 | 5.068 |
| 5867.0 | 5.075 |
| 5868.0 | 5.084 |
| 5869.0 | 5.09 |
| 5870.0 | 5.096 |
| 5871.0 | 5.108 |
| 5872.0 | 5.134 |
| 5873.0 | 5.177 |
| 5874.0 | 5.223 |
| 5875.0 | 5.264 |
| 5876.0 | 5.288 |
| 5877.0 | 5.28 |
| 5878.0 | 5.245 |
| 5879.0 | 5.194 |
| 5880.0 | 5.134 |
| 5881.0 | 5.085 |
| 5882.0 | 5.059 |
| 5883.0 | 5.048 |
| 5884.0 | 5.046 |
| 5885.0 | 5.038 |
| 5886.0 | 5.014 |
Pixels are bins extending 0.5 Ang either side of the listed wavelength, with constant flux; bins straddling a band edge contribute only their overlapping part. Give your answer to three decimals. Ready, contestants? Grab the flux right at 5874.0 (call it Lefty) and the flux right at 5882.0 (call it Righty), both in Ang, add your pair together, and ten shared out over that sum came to 0.973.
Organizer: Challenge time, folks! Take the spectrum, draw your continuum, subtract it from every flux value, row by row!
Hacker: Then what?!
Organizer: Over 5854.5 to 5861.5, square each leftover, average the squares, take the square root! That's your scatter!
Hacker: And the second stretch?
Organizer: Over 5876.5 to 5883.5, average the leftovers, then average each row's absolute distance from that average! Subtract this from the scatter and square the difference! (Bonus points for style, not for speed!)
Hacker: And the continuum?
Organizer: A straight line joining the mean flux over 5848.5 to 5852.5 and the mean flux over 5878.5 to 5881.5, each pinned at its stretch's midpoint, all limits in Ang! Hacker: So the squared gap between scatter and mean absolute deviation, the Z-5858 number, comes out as 0.022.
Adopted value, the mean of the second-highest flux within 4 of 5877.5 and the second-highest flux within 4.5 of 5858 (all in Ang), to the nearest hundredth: 5.16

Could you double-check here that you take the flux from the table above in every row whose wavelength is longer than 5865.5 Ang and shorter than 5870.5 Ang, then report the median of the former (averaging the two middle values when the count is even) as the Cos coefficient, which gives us 5.08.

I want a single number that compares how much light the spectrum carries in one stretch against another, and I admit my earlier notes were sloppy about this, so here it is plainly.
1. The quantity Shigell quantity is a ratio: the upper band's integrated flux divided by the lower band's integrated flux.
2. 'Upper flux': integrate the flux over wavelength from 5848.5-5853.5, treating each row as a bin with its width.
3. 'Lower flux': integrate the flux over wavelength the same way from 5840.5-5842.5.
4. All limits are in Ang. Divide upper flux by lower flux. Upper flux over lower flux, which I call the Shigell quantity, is 2.6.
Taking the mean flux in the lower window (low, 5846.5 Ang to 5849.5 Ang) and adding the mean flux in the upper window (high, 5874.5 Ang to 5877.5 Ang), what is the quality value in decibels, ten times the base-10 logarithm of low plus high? 10.22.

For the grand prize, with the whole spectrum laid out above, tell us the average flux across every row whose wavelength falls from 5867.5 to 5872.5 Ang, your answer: 5.10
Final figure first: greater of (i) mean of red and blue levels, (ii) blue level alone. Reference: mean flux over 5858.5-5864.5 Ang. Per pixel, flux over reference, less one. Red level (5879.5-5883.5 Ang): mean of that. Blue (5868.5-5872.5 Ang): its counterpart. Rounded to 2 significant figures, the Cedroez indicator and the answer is 0.016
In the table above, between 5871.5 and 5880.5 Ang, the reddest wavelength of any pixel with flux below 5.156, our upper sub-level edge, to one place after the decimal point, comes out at 5880.0 Ang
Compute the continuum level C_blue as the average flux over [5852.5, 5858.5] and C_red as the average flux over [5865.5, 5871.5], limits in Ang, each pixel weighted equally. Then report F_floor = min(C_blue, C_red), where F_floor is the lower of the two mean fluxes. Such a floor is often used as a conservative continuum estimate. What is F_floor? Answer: 4.97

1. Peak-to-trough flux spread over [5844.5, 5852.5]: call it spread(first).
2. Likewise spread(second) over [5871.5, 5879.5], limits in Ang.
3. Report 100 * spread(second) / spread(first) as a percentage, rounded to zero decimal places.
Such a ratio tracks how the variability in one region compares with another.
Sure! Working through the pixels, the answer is 125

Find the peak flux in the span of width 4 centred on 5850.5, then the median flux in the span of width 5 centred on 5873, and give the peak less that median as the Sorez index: 0.06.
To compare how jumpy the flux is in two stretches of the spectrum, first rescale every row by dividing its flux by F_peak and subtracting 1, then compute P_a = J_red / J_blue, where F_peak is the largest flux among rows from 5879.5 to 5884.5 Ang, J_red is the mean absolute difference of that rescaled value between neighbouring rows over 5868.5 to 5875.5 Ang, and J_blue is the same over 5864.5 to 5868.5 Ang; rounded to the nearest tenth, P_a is 4.6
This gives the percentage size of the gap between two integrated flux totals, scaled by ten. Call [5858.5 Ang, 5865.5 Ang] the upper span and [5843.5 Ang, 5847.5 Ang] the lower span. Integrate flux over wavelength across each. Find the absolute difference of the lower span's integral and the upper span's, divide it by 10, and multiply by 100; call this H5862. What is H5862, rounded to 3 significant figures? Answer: 144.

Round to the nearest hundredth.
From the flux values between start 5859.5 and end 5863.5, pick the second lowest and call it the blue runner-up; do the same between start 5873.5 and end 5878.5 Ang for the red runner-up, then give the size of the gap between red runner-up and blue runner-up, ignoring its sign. 0.21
